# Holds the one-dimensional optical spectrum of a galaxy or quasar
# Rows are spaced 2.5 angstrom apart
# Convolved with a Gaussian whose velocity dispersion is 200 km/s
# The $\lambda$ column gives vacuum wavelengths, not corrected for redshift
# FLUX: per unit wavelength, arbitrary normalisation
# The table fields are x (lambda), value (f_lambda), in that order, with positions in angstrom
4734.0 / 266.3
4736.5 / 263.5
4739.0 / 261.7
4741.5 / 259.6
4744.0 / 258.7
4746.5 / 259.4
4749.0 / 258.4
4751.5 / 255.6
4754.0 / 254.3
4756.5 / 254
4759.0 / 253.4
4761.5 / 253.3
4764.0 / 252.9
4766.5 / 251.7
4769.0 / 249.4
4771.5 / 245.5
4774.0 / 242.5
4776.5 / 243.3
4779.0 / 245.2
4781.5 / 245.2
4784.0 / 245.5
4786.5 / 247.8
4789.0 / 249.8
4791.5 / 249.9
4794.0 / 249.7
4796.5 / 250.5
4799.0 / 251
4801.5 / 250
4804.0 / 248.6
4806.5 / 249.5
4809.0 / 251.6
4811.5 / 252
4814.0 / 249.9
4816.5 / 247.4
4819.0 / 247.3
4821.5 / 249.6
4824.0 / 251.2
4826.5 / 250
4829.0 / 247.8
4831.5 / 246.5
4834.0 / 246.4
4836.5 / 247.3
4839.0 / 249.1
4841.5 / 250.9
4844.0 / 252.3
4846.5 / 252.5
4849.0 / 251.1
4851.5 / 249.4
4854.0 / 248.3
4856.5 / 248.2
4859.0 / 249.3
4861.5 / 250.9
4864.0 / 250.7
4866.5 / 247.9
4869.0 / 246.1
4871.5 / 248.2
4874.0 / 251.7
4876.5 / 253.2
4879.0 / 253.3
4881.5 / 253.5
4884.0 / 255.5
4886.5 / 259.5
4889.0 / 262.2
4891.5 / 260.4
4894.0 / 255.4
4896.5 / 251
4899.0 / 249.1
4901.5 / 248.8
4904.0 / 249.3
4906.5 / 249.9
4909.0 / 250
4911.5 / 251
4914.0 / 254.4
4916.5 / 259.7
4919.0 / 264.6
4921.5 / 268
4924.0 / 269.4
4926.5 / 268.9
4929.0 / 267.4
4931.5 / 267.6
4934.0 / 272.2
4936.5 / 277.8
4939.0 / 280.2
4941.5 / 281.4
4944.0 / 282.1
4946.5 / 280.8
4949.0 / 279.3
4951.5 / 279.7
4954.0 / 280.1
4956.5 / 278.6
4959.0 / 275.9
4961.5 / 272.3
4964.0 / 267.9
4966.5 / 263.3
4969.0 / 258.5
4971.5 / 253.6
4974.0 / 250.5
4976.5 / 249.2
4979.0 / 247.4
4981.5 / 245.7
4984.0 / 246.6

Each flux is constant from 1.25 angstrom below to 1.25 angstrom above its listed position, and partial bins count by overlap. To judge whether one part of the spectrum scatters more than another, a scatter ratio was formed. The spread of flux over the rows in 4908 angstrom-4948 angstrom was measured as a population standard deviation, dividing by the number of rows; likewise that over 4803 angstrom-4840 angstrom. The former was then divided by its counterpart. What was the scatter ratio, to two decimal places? 5.86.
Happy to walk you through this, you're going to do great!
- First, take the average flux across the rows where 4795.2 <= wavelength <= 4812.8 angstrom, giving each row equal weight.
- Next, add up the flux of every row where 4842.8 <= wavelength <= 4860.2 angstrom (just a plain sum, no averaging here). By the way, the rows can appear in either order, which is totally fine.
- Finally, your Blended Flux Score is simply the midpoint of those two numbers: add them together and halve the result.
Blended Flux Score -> 1001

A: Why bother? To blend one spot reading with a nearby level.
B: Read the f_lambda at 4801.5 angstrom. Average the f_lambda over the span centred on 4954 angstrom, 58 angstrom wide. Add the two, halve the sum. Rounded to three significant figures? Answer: 259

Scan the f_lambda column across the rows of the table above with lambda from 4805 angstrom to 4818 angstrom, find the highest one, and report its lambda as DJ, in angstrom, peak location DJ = 4811.5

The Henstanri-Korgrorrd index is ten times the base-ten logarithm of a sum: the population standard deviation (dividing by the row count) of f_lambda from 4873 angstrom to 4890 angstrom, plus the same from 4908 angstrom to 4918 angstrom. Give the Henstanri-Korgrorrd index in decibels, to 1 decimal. 8.7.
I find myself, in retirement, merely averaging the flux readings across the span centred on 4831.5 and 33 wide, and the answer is 249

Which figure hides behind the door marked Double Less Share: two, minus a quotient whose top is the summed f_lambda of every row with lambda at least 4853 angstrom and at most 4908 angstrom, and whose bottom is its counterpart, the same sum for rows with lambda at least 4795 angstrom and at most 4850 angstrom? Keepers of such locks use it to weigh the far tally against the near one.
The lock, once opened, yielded 0.991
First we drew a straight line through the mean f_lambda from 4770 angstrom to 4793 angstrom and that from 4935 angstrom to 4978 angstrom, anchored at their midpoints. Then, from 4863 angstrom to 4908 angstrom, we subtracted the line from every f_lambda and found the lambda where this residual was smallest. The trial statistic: 4901.5 angstrom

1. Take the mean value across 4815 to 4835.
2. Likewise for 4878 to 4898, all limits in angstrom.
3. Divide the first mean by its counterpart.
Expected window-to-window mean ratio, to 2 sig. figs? 0.97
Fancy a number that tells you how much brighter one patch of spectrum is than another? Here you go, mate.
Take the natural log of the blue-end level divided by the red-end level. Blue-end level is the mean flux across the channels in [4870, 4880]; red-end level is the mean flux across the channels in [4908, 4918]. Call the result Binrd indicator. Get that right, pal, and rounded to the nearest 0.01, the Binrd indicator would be -0.01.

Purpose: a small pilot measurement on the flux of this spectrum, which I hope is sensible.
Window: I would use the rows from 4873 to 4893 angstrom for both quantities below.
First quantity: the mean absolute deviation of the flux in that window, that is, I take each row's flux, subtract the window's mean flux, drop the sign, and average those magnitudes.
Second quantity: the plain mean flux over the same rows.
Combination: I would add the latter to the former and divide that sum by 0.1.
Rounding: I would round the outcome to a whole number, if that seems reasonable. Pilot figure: 2596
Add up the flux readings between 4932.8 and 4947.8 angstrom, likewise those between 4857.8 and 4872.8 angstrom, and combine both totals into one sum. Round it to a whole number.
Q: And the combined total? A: 3168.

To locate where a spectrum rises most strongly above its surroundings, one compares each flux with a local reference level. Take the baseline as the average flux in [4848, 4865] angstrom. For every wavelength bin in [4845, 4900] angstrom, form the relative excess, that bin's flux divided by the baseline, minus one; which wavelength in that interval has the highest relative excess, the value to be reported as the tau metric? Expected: 4889.0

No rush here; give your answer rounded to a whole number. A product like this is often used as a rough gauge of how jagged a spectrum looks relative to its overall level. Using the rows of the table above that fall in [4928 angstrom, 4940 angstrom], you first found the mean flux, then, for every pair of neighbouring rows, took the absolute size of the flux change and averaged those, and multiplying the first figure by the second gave 874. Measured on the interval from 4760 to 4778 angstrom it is 480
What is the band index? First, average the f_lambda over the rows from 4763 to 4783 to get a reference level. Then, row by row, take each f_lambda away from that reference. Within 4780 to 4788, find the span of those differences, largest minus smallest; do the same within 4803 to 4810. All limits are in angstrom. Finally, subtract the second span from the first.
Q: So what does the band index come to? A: -0.4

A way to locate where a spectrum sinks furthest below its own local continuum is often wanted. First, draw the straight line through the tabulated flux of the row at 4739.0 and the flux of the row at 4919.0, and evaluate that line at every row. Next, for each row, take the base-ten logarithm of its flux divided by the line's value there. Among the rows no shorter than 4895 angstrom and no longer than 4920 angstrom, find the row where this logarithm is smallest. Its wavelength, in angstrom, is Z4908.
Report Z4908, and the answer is 4901.5 angstrom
